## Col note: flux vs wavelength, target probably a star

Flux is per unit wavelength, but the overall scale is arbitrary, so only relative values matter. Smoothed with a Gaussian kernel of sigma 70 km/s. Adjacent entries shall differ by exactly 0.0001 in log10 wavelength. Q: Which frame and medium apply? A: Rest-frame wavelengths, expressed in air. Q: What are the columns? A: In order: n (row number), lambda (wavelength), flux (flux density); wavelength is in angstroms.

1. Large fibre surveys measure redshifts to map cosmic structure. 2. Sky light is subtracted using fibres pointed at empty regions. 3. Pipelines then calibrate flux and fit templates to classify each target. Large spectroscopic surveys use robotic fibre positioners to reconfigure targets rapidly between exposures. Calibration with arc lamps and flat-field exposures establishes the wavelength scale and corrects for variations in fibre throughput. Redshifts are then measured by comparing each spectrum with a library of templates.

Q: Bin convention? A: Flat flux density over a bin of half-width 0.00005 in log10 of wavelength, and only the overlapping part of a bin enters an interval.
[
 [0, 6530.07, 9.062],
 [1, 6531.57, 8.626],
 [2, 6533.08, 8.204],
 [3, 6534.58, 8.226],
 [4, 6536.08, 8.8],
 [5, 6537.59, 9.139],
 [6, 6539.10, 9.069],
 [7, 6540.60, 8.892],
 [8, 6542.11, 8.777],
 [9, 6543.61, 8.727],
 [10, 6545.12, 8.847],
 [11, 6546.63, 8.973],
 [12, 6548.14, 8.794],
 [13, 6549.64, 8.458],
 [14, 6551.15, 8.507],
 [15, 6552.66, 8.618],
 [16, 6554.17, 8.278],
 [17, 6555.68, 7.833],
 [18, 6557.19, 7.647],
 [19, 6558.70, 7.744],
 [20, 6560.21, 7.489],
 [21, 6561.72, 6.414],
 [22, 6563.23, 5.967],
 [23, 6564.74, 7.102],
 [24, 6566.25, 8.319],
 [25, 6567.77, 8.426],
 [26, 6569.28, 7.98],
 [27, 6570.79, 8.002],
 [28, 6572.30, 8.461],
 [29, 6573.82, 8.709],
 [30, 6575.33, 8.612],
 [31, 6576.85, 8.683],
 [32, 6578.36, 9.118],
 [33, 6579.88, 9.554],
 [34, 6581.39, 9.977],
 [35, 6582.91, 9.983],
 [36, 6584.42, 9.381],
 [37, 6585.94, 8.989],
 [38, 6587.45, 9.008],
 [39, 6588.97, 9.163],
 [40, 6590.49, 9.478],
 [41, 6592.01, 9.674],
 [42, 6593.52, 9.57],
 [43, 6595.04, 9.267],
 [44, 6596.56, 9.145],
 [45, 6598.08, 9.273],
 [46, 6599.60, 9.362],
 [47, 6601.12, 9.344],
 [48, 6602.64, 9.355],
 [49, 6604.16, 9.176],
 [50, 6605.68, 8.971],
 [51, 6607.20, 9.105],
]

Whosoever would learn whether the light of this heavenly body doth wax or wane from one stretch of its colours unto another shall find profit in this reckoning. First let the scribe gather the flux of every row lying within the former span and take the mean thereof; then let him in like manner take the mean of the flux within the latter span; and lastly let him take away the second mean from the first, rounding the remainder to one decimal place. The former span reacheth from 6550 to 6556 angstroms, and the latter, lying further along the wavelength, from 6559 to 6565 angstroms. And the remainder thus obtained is 1.6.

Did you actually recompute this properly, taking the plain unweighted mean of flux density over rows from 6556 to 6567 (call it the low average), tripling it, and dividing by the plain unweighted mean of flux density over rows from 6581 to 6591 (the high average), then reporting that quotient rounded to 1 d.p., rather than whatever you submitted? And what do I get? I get 2.3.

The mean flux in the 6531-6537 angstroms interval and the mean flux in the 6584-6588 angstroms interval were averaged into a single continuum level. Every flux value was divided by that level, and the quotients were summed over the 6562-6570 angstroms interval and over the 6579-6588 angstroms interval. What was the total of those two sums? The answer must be 10.8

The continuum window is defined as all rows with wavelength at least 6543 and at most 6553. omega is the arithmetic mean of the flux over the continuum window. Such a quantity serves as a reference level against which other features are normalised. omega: 8.7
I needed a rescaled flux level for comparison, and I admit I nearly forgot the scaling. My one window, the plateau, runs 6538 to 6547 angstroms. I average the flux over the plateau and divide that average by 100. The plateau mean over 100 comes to 0.089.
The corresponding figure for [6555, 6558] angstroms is 0.077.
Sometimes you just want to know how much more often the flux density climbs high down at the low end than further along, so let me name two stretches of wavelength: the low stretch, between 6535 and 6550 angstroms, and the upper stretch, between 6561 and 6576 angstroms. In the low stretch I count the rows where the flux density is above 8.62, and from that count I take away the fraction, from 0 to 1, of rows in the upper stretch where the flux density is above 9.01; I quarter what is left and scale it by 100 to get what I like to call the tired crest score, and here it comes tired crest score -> 225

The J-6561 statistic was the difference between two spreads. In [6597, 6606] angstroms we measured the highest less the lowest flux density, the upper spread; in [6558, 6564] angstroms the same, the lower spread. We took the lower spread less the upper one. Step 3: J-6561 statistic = 1.4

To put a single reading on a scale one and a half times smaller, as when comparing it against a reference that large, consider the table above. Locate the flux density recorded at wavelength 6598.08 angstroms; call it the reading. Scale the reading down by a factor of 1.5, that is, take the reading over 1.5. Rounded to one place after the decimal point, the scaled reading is 6.2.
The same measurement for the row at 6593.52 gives 6.4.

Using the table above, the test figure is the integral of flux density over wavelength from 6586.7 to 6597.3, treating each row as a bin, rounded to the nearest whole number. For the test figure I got 99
